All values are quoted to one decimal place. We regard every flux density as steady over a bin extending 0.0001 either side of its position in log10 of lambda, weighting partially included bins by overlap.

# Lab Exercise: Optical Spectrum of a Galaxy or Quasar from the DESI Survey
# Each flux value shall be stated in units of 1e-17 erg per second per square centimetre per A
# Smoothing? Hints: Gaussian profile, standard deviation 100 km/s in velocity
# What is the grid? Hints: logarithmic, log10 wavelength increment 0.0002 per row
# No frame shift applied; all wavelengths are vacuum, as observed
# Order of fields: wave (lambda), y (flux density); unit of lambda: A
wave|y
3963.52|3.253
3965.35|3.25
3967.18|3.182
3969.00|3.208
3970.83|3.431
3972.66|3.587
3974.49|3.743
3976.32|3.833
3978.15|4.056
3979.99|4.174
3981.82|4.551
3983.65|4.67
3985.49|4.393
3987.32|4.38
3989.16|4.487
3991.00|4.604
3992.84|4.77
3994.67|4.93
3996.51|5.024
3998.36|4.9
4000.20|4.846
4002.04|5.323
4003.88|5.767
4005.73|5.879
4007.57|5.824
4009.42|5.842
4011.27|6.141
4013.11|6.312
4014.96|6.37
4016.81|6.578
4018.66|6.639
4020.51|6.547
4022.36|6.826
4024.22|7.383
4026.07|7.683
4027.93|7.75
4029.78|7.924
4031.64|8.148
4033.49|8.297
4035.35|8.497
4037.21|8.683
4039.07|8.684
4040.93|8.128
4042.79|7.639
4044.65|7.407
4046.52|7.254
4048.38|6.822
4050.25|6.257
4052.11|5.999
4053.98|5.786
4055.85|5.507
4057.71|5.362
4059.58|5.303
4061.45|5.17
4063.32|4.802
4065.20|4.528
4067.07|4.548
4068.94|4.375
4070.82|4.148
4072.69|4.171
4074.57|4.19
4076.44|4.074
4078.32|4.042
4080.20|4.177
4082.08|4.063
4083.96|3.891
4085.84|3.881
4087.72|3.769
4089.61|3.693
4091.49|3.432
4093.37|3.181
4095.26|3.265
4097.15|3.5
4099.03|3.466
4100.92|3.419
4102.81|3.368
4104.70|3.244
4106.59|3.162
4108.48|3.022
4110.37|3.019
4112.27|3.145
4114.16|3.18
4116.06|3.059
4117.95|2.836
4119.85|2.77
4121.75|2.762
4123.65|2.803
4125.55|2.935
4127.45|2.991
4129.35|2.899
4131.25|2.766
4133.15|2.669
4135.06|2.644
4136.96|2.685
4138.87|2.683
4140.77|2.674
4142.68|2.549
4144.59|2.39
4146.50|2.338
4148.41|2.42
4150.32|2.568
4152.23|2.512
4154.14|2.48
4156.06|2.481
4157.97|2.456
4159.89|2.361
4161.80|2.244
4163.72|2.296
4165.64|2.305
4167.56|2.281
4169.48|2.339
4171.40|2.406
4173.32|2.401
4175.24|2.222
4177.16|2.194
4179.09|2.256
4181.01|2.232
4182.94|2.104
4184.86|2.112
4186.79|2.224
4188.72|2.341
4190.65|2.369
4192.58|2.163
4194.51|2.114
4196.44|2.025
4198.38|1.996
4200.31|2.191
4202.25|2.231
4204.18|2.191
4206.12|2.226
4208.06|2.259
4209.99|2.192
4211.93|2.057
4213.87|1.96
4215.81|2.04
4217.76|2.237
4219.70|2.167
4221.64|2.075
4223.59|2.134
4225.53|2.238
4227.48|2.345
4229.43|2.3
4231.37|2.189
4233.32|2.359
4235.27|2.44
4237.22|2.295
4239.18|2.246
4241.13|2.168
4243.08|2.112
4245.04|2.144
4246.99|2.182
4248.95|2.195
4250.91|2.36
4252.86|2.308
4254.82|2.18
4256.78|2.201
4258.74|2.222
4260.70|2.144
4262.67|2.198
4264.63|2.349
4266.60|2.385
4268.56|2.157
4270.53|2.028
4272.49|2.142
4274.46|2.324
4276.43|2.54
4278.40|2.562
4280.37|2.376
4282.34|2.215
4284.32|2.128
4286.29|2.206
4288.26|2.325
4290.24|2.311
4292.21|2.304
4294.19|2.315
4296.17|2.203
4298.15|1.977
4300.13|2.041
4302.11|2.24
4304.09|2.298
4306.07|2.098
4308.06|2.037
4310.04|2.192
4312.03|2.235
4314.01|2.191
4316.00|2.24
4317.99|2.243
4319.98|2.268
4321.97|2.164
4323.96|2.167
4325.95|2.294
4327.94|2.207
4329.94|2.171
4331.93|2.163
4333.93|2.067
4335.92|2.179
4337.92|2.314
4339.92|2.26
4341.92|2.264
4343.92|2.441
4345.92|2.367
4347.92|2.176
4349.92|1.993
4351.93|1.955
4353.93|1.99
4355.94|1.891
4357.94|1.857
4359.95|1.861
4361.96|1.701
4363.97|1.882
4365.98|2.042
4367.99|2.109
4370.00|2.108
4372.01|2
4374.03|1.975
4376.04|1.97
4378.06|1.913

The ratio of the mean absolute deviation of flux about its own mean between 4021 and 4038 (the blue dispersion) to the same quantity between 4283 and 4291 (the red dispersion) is 5.9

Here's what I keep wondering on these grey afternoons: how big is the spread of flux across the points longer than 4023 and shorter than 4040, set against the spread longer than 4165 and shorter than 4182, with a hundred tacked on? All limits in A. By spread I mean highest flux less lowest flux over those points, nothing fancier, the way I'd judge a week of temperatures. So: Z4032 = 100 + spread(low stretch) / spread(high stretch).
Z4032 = 106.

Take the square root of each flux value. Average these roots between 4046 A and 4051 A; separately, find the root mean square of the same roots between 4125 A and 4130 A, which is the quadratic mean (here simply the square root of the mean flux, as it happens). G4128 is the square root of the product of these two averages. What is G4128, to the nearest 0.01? 2.11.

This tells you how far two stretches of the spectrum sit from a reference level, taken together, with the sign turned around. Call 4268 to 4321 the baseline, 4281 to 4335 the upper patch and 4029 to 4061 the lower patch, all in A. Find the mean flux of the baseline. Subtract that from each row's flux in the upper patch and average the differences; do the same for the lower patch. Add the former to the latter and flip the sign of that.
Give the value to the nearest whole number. -5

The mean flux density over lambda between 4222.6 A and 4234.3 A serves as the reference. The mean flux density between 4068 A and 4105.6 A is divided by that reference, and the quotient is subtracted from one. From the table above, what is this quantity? -0.67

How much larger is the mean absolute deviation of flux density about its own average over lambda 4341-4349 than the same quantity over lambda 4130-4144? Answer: 0.05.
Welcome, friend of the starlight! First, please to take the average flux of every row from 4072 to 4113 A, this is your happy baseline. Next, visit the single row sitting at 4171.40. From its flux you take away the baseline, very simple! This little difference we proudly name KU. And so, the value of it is -1.19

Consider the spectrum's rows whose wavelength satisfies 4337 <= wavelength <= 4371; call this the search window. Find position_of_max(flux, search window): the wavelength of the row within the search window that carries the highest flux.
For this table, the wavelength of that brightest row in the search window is 4343.92 A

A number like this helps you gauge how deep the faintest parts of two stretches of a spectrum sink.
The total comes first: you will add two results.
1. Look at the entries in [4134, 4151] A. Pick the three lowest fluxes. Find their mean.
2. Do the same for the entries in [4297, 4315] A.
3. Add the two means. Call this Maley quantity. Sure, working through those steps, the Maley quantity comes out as 4.4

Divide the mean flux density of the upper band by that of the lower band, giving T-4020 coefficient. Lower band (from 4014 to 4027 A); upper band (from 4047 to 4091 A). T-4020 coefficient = 0.69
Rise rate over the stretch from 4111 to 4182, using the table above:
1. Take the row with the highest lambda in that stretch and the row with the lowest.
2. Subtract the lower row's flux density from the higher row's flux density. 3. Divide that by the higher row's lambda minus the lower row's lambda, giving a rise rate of -0.013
